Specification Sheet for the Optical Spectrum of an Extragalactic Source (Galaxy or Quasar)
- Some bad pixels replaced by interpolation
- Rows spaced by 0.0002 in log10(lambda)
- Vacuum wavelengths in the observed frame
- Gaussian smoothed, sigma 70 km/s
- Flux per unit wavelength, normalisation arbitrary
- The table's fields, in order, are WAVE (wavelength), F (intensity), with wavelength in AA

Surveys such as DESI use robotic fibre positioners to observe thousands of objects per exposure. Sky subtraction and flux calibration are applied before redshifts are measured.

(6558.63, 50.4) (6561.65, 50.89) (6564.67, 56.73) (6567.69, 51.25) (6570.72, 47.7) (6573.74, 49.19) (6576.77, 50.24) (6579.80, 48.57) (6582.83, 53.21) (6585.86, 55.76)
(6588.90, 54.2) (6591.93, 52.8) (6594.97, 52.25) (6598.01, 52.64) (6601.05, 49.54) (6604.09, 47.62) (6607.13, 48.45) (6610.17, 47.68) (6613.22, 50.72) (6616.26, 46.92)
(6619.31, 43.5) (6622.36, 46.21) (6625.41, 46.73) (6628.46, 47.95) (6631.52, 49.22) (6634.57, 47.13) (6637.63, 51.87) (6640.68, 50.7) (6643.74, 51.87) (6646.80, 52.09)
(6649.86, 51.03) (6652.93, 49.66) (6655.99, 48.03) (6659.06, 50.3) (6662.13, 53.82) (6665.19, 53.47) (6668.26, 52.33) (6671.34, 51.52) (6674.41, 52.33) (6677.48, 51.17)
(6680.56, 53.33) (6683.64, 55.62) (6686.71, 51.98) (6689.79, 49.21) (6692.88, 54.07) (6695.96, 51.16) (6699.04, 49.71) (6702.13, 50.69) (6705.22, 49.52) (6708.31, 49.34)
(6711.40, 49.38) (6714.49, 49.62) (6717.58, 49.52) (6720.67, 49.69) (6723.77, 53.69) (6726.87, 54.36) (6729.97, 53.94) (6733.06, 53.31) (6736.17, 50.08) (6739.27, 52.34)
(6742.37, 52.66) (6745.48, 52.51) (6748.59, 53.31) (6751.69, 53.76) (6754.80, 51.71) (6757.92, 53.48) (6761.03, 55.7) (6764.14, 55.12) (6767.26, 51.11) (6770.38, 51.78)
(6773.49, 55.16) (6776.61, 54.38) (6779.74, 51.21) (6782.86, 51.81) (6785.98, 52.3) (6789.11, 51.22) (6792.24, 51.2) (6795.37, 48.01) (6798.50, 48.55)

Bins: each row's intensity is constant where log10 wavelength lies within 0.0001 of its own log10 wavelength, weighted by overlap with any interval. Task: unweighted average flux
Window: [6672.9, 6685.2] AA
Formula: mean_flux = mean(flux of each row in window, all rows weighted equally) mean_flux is 53.1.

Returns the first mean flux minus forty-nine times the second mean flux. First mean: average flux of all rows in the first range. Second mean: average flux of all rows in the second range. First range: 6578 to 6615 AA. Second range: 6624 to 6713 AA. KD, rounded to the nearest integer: -2442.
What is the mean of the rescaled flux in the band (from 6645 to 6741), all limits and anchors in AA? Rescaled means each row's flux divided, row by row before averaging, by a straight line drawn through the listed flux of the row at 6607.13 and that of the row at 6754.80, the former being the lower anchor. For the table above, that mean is 1.02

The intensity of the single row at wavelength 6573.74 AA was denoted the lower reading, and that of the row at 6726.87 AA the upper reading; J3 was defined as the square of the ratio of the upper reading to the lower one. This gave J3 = 1.22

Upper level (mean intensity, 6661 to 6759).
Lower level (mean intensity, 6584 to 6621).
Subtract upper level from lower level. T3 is -1.8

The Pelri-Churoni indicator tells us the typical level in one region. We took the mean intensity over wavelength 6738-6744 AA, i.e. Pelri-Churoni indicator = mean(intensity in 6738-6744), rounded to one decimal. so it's 52.5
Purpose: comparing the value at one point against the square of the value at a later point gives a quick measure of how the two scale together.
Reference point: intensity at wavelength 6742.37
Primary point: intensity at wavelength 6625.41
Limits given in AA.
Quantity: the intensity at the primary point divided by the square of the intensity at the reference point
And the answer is 0.0169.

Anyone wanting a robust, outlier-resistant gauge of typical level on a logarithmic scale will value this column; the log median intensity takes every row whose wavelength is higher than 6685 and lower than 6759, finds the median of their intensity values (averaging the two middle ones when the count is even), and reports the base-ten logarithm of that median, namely 1.71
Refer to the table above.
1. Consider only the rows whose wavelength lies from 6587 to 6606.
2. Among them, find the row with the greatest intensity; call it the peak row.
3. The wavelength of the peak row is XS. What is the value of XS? 6588.90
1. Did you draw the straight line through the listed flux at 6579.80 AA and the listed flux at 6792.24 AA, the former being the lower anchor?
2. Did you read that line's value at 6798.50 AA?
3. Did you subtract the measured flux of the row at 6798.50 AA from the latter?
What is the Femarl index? 2.7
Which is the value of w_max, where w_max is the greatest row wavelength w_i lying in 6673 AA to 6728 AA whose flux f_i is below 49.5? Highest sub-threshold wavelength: 6711.40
